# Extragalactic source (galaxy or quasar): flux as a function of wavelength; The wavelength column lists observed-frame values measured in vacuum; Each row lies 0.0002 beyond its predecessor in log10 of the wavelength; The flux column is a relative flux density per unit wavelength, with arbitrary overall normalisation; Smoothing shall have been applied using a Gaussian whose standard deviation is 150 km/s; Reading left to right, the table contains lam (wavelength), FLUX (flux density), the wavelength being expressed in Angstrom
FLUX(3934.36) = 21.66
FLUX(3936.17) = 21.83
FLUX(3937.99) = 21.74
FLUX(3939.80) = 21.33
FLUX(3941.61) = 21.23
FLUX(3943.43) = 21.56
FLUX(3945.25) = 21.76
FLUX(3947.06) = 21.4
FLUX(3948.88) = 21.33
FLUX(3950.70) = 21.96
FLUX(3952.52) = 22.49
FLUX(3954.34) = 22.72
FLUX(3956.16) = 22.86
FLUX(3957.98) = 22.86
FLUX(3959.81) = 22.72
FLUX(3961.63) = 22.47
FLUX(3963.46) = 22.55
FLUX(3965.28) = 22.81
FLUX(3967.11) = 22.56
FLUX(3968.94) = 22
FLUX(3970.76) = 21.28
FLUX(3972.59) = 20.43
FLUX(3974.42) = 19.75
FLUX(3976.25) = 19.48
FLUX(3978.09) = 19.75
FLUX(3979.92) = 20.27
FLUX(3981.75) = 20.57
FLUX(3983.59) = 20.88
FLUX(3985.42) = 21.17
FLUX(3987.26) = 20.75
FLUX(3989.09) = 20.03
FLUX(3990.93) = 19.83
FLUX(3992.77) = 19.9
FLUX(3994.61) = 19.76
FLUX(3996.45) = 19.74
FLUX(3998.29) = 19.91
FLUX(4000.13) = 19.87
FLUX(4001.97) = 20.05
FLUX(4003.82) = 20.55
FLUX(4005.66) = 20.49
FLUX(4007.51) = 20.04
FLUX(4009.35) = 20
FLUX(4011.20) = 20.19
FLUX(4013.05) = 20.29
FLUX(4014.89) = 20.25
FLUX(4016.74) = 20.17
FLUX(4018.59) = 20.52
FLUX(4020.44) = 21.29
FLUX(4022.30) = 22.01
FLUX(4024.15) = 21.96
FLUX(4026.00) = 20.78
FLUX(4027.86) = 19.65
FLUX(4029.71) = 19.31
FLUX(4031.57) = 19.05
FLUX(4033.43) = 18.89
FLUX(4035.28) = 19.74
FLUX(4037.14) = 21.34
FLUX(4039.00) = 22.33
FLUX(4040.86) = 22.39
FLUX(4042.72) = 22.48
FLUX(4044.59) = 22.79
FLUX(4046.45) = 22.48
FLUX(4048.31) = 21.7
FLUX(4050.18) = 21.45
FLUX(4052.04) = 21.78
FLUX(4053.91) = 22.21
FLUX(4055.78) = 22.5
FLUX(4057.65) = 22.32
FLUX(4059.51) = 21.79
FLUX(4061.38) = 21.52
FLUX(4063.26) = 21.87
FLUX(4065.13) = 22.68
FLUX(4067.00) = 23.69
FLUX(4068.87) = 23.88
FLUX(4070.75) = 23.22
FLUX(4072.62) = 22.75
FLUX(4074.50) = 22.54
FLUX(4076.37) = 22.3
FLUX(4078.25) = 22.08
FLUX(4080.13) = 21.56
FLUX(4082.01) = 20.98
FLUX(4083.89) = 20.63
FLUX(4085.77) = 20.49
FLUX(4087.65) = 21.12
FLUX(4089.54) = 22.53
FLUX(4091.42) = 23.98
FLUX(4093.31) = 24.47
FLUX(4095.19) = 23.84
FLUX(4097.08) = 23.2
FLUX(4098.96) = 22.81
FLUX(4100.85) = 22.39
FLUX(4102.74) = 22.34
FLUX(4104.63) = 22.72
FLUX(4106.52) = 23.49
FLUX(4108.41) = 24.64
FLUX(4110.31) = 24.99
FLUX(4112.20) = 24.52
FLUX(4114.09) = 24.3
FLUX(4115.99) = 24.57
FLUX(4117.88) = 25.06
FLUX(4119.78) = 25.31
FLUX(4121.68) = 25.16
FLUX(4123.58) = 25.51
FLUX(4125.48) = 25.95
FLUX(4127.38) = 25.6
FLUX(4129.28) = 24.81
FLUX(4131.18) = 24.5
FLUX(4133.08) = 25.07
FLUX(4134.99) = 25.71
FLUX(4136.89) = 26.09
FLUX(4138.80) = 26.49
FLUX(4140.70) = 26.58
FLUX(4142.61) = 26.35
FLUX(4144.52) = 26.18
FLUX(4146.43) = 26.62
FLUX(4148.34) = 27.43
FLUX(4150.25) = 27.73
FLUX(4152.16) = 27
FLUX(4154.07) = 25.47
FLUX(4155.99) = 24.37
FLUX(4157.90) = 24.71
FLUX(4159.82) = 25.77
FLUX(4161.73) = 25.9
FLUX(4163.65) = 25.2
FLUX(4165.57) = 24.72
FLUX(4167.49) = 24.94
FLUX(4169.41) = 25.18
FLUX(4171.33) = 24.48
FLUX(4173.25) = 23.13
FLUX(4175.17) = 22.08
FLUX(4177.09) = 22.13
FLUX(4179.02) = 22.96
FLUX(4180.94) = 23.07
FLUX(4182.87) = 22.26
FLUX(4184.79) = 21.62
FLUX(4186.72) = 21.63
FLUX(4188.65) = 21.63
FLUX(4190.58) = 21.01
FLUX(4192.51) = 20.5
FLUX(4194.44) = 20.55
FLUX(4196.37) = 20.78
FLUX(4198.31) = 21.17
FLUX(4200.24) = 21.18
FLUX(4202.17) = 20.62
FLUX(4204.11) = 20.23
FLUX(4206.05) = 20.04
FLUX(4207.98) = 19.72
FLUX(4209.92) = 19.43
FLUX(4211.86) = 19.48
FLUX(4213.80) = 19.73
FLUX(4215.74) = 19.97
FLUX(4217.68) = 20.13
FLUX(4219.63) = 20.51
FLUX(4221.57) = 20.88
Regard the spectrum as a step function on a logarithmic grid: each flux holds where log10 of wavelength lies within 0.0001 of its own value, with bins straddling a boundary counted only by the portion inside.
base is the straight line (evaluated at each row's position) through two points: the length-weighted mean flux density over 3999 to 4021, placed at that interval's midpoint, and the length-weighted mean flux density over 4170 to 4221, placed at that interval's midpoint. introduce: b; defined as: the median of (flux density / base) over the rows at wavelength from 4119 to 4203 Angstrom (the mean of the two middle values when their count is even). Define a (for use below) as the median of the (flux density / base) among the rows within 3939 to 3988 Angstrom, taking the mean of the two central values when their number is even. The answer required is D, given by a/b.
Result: 0.90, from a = 1.07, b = 1.19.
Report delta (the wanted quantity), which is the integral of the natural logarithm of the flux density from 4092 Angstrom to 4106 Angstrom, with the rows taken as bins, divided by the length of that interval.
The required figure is 3.14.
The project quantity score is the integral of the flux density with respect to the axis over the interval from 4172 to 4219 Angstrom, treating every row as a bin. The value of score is 990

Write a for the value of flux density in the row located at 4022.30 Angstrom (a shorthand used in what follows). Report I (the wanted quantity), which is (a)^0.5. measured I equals 4.69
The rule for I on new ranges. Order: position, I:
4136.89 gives 5.11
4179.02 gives 4.79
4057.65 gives 4.72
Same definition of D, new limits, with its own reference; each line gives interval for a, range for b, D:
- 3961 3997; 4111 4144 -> 0.84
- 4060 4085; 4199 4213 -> 1.15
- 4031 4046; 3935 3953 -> 0.99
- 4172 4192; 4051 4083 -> 0.97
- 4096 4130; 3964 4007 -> 1.18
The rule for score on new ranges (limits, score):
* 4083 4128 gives 1068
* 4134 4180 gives 1164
